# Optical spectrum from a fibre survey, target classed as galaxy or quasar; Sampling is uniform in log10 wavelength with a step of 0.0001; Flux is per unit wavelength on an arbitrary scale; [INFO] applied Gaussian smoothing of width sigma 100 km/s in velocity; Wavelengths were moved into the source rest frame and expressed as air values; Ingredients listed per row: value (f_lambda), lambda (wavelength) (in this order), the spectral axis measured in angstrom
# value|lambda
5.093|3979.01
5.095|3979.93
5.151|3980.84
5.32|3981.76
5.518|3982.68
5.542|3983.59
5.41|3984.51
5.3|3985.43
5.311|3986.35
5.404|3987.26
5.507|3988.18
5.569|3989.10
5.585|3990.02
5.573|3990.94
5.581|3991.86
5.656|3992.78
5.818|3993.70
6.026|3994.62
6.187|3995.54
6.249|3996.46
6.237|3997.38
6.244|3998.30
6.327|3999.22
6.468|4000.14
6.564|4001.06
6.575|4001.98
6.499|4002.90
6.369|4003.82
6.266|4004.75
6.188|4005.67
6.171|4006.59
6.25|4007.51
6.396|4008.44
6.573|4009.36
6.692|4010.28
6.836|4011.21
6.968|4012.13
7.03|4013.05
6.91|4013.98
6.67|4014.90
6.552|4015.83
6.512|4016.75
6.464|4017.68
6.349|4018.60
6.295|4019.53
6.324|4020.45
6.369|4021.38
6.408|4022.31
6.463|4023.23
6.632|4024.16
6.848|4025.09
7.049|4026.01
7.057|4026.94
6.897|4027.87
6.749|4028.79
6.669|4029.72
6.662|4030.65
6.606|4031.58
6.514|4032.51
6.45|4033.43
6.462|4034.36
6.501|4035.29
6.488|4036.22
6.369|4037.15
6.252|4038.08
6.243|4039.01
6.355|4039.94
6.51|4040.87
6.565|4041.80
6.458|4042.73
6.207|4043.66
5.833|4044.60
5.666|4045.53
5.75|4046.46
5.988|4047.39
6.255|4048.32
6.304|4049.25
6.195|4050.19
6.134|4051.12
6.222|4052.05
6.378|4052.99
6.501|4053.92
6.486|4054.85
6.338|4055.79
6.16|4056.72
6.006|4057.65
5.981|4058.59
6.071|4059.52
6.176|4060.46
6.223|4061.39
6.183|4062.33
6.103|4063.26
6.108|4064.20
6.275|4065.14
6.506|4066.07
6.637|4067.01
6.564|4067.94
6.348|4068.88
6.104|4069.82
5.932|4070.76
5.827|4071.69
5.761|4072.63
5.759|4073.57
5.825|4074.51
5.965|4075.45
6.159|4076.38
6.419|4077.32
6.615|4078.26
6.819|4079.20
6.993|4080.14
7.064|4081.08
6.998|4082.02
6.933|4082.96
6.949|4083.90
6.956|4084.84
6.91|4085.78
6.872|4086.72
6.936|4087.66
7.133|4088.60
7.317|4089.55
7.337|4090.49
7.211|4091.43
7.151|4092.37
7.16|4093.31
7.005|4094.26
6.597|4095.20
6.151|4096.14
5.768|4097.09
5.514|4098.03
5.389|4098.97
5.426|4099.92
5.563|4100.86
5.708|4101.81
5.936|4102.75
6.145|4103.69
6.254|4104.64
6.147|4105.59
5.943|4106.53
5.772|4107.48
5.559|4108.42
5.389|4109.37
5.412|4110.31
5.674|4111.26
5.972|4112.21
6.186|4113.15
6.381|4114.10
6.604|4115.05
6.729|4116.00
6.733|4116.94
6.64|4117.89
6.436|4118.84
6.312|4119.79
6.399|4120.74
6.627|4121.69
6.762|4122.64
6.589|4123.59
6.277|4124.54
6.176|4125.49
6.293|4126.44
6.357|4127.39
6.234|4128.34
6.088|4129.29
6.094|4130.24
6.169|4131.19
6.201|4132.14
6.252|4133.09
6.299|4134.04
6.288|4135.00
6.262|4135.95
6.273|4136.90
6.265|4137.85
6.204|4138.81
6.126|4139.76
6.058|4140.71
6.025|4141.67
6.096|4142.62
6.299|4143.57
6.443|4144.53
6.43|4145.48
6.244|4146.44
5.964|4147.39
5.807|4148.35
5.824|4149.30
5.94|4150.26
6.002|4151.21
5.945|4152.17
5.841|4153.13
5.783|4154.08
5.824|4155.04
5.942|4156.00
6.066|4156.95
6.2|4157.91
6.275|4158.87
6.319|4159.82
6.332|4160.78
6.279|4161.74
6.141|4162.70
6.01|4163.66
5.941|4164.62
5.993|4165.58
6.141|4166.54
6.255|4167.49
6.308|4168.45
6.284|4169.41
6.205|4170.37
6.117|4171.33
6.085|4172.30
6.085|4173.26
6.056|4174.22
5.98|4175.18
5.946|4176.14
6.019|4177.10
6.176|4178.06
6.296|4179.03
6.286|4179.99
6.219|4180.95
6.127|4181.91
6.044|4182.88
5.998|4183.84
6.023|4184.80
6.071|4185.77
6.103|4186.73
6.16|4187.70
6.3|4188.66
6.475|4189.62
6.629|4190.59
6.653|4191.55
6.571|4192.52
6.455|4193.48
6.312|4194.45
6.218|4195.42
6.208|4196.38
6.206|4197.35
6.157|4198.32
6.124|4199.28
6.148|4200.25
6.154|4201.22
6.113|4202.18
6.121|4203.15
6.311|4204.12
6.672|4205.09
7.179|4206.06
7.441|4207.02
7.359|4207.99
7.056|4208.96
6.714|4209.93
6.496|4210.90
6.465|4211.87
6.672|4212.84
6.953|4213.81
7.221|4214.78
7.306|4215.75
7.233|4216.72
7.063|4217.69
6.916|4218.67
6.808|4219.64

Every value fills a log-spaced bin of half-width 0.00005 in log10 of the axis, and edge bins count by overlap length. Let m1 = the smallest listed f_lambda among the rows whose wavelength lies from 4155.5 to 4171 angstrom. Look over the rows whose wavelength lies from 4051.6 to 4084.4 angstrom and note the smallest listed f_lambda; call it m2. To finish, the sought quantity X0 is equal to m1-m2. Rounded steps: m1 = 5.941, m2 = 5.759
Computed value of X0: 0.18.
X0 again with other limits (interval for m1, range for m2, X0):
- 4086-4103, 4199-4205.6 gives -0.72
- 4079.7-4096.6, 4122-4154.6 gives 0.37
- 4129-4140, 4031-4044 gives -0.12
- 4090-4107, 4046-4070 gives -0.36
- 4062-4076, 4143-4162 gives -0.02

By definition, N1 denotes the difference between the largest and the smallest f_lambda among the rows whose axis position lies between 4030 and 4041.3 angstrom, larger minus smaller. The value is 0.42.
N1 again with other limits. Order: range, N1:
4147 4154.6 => 0.22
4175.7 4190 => 0.53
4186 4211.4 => 1.34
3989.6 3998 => 0.68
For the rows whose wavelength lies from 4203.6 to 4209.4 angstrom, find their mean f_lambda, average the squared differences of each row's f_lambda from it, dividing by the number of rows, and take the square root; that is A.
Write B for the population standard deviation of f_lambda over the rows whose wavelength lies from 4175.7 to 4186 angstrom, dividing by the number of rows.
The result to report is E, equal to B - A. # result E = -0.28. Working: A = 0.40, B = 0.11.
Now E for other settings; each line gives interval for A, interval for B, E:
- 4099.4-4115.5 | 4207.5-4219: -0.06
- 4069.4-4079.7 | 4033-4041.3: -0.25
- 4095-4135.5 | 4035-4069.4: -0.17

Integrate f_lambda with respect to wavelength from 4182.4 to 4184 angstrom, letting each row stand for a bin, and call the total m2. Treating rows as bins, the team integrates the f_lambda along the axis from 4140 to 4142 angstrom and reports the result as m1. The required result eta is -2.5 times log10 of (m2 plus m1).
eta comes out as -3.34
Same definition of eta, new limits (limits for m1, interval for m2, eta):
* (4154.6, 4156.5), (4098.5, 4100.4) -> -3.33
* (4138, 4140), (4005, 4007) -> -3.48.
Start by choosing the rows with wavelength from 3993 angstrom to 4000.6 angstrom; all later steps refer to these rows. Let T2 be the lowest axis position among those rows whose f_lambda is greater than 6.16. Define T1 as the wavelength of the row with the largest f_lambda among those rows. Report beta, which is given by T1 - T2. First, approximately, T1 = 4000.14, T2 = 3995.54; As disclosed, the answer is 4.6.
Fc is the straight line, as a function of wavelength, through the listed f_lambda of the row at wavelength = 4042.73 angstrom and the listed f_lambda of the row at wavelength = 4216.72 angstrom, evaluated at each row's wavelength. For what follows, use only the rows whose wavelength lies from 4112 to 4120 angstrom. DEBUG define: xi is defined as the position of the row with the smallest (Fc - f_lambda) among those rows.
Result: 4116.00 angstrom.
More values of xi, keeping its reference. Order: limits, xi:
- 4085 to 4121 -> 4090.49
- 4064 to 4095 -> 4090.49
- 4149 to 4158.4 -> 4157.91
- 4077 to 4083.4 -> 4081.08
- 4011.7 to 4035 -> 4013.05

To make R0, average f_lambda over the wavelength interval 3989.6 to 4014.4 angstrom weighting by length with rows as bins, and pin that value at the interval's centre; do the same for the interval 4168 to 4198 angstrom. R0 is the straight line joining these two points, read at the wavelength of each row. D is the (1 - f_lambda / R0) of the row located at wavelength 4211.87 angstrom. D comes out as -0.043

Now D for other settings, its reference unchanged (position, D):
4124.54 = -0.006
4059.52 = 0.033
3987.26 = 0.144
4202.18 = 0.014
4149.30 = 0.065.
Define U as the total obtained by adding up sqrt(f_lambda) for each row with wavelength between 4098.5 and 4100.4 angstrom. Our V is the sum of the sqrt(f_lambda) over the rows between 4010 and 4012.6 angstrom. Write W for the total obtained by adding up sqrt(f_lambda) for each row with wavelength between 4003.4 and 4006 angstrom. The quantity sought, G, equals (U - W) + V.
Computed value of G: 5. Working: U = 5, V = 7.8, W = 7.5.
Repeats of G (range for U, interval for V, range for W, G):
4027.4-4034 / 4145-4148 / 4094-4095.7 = 20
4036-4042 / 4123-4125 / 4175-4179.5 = 10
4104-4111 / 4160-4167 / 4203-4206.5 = 24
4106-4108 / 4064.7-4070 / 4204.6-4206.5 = 15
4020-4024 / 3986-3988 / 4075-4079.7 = 2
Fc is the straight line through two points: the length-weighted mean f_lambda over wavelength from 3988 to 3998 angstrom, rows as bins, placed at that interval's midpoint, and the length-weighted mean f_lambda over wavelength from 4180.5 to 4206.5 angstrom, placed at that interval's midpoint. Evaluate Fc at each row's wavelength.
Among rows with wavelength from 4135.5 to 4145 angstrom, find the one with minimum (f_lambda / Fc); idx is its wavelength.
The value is 4141.67 angstrom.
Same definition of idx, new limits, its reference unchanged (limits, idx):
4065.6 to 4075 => 4073.57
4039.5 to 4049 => 4045.53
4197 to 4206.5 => 4202.18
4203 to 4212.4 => 4203.15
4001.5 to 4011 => 4006.59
